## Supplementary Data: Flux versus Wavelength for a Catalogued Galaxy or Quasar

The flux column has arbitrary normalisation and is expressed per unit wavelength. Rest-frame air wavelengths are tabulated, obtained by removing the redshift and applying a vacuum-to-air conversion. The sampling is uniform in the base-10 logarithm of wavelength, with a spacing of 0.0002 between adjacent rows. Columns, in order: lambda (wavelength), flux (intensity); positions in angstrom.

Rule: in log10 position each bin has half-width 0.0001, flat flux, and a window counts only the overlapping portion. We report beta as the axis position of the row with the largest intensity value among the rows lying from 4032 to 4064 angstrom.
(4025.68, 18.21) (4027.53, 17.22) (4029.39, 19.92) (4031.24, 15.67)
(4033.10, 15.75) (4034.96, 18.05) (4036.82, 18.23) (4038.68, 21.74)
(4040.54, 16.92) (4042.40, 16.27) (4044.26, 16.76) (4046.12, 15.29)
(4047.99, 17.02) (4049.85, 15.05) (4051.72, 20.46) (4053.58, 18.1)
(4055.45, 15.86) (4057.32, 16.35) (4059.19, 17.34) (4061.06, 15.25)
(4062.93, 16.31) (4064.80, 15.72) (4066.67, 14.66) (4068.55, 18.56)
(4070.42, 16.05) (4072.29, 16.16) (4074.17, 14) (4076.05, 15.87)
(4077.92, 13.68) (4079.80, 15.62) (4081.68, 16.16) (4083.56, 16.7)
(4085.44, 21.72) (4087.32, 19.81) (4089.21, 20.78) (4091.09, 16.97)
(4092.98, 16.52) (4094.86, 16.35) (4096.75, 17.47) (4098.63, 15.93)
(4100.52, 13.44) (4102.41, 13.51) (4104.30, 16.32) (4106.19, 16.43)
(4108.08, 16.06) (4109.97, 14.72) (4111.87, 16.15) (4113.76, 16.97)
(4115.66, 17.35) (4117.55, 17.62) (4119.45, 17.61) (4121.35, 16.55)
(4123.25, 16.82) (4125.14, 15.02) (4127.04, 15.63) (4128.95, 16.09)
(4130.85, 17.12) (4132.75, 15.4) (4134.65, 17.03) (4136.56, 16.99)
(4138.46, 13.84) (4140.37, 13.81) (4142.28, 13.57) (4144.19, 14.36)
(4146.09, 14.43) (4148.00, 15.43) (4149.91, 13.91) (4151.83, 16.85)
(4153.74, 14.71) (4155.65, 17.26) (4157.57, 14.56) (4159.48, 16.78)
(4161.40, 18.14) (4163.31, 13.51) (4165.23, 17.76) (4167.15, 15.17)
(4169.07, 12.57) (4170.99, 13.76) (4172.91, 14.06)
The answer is 4038.68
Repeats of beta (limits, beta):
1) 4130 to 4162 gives 4161.40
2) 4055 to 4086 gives 4085.44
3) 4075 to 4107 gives 4085.44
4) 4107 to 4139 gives 4117.55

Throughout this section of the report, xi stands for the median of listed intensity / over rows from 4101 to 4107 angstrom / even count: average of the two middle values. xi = 16.3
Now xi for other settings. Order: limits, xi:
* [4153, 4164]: 15.7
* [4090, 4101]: 16.4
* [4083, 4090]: 20.3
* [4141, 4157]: 14.6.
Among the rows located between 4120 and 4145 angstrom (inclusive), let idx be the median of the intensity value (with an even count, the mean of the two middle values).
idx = 15.6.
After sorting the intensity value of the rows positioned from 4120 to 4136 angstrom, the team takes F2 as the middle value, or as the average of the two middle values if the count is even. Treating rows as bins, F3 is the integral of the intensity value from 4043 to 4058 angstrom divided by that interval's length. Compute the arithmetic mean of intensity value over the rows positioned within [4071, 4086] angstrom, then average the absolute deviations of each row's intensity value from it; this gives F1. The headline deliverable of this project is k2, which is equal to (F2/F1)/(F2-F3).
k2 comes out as -20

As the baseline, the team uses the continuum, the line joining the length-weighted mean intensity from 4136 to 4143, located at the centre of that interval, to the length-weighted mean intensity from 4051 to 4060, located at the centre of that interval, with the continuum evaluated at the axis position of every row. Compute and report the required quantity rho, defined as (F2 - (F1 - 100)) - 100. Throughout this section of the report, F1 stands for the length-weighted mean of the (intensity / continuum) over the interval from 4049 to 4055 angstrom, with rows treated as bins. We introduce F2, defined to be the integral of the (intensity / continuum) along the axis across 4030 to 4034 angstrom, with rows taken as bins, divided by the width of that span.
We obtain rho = -0.13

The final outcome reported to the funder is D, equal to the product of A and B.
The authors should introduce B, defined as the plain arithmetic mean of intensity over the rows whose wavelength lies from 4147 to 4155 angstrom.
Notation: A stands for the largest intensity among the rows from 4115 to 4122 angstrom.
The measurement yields 268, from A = 17.62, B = 15.2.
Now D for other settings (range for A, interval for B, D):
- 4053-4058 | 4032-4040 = 334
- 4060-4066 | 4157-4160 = 256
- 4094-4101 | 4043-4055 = 299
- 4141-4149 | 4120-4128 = 247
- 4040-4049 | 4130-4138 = 283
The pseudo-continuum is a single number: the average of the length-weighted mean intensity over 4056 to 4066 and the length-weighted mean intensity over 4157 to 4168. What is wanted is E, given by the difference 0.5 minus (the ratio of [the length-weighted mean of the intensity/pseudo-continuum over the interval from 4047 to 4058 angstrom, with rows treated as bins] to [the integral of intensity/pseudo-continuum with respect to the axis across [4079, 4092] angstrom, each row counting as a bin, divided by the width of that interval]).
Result -0.44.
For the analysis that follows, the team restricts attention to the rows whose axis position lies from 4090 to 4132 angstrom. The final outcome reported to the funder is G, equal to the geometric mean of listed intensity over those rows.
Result 16.2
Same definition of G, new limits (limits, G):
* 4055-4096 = 16.6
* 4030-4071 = 16.8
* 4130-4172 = 15.2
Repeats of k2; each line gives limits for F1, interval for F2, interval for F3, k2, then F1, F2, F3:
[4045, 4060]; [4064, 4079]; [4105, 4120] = -15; 1.30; 15.8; 16.6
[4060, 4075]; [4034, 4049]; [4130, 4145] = 11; 0.93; 17.0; 15.3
